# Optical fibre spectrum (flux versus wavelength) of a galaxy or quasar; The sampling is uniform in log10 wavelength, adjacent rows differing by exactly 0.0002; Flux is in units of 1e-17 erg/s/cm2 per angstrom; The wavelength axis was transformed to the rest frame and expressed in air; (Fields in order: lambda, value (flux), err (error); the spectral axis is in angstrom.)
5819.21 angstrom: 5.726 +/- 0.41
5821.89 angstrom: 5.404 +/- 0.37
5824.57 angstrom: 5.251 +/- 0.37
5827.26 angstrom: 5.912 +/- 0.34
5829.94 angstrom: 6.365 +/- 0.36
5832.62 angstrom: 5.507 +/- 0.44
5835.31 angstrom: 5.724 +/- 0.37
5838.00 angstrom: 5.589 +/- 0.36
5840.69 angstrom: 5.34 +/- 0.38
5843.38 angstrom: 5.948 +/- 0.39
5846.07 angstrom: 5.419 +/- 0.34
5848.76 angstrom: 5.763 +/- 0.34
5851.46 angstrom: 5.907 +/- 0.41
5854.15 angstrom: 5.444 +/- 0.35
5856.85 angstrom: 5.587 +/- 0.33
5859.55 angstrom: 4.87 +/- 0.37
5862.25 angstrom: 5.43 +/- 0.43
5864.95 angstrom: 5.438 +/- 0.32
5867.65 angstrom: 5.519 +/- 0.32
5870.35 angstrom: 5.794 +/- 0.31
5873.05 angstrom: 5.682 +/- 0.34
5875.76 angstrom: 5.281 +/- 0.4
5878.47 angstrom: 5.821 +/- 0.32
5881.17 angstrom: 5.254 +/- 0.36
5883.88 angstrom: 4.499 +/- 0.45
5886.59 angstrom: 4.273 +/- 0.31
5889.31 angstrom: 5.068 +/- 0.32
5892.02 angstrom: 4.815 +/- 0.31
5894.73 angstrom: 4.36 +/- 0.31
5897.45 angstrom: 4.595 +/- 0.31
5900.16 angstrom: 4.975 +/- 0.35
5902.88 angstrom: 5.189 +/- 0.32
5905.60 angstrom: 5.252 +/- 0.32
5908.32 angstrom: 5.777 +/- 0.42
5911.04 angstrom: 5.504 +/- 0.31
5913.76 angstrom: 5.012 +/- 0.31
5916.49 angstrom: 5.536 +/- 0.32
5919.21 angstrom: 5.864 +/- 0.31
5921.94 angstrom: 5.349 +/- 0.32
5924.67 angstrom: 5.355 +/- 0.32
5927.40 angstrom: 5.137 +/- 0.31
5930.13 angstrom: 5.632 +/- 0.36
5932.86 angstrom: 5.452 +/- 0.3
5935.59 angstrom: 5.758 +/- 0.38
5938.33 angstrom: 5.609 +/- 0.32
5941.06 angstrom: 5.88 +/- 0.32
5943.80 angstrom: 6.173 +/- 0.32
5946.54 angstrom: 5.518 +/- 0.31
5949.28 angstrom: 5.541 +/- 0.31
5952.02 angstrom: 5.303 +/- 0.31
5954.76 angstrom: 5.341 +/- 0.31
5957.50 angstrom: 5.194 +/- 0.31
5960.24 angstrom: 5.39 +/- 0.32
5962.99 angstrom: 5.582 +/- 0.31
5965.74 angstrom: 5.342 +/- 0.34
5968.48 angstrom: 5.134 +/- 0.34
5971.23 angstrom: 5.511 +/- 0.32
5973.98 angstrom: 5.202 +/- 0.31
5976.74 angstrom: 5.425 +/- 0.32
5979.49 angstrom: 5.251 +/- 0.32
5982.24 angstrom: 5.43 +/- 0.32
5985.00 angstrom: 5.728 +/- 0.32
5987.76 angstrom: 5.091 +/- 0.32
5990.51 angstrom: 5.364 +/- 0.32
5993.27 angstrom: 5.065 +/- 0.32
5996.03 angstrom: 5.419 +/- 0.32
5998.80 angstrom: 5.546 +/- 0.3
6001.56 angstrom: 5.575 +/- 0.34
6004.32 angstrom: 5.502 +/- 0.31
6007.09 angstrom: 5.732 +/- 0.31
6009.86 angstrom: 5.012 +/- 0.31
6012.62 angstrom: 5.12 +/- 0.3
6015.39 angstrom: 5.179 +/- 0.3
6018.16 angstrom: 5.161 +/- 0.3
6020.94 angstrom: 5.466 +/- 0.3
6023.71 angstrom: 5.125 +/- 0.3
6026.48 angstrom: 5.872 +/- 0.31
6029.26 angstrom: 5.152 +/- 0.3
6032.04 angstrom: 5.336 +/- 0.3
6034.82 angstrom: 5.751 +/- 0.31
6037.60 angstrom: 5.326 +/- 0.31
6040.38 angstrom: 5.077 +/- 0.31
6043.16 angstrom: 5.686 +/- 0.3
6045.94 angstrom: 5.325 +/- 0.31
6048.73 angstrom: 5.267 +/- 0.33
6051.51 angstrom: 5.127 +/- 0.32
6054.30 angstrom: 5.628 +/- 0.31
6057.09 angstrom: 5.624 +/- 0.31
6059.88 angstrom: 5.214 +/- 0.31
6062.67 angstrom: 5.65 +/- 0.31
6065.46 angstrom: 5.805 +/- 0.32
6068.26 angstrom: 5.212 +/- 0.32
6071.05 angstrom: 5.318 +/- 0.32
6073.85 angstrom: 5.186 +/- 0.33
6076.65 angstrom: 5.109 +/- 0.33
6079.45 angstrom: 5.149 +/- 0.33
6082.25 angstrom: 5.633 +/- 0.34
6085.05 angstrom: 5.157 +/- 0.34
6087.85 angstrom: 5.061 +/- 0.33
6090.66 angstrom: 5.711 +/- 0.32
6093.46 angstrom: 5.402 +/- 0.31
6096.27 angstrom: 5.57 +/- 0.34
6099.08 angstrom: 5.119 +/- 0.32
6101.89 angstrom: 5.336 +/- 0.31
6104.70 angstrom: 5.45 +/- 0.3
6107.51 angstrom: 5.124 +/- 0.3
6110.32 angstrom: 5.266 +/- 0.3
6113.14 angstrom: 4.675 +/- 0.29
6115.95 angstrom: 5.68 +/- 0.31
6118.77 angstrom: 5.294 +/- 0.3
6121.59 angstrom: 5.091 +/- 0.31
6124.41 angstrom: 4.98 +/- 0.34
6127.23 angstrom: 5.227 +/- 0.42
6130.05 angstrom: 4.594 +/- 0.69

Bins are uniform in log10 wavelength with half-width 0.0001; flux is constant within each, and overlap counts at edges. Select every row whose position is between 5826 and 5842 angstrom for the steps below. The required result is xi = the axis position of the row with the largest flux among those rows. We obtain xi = 5829.94 angstrom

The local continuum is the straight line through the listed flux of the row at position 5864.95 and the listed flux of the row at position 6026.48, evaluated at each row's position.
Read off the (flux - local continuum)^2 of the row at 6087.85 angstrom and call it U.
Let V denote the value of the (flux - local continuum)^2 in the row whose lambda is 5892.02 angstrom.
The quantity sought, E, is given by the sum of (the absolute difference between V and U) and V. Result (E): 1.0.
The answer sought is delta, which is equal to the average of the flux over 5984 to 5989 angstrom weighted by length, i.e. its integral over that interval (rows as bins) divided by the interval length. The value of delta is 5.39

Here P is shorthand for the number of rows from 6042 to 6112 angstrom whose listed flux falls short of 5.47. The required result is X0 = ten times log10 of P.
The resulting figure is 12.30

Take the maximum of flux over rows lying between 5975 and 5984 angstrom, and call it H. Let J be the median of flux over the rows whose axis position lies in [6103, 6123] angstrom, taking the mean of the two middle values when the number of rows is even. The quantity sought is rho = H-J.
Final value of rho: 0.2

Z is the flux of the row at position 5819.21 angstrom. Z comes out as 5.726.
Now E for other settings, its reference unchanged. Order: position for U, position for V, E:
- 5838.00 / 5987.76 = 0.9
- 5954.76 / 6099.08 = 1.7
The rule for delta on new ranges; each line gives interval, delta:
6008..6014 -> 5.12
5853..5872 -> 5.44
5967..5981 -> 5.31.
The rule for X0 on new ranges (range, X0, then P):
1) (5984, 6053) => 12.30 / 17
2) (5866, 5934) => 12.04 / 16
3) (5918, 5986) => 11.46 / 14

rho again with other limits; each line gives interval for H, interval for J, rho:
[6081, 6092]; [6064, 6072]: 0.4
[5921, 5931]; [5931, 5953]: 0.1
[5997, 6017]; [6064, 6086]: 0.5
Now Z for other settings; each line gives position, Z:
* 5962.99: 5.582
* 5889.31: 5.068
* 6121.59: 5.091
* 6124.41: 4.98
